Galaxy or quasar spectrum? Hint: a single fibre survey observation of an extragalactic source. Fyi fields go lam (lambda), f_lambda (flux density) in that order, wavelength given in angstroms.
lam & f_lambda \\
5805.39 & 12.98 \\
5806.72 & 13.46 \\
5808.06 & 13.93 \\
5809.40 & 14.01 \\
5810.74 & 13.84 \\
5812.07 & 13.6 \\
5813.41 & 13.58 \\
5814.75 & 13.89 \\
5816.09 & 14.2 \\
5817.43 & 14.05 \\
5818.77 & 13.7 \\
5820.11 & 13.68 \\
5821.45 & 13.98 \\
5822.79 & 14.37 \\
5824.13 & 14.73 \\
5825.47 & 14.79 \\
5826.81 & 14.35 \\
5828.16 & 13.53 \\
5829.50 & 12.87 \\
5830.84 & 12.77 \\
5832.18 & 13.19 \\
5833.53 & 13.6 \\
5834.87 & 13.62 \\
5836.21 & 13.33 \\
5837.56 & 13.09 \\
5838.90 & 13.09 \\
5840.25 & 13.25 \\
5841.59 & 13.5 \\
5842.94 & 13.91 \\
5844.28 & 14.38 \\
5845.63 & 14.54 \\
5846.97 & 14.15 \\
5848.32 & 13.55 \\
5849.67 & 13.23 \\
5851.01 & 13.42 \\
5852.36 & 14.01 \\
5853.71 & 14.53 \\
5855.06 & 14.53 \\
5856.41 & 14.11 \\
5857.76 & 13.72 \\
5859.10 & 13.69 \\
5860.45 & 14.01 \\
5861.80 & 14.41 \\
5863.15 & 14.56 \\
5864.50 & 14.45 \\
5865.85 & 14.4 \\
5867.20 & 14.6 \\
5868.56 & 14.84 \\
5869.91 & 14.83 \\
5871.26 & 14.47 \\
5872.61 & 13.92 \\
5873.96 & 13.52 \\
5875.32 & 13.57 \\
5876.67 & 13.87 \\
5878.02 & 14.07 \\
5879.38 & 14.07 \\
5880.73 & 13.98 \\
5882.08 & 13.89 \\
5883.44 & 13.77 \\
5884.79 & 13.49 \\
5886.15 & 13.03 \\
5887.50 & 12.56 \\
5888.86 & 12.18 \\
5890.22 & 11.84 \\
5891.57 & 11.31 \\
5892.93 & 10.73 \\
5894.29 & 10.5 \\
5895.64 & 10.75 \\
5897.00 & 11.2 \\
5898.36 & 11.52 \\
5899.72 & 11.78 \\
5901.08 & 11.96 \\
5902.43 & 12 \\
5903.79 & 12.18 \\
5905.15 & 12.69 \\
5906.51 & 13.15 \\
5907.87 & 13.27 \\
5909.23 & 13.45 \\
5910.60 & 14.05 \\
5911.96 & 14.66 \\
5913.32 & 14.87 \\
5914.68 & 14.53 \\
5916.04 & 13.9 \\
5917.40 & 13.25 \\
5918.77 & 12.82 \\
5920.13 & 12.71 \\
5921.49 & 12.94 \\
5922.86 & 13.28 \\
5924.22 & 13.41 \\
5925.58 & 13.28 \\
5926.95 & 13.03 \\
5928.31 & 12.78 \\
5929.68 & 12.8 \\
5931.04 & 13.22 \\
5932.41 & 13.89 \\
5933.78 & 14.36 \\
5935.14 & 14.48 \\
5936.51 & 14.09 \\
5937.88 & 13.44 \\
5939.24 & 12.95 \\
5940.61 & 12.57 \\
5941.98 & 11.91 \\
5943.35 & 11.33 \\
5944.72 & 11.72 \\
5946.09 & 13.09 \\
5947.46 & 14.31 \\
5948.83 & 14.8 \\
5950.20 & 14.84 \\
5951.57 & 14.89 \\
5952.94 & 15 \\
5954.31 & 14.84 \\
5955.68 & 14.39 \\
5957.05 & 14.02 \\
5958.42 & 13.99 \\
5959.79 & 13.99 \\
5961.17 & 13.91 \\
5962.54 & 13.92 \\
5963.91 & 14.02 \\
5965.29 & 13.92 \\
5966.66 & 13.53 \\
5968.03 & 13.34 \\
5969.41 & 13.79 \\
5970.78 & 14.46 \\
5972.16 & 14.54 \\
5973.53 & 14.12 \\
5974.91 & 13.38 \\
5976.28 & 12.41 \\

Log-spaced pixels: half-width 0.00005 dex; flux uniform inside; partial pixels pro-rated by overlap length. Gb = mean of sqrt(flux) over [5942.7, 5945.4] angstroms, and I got 3.39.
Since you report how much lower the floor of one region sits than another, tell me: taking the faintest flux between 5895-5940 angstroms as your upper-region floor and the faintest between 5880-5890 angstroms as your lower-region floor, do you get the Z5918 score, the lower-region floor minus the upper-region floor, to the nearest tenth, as 1.4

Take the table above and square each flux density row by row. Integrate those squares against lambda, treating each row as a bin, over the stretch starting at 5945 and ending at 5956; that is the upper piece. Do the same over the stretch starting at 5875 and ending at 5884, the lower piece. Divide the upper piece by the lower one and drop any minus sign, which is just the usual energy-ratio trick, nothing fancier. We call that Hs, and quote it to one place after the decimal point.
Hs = 1.3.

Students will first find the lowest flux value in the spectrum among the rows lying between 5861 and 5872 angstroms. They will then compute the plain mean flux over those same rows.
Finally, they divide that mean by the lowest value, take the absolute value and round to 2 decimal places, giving 1.01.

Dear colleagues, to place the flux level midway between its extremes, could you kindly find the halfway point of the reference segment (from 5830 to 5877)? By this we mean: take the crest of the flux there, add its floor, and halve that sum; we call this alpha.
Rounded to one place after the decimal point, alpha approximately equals 13.8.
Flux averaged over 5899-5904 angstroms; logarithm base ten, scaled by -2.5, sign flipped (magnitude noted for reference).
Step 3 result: 2.70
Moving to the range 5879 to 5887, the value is 2.84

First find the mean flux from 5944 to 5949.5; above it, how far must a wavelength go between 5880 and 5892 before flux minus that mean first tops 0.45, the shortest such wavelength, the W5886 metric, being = 5880.73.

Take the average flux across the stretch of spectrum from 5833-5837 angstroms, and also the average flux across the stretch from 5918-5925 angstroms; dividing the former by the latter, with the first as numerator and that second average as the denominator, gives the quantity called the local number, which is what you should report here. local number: 1.04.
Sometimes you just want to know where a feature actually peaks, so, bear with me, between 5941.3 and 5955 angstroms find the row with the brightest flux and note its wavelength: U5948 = 5952.94 angstroms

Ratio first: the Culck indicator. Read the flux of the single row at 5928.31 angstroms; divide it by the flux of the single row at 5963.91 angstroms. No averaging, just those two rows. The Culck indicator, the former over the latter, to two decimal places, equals 0.91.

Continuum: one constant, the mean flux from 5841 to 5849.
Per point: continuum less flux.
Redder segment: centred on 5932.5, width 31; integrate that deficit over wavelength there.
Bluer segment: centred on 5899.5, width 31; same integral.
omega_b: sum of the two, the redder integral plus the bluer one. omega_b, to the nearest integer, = 75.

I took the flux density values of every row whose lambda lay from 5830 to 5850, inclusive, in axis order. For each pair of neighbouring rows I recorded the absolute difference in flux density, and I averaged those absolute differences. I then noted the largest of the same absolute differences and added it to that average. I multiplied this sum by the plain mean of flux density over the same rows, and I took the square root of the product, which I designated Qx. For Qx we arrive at 3.5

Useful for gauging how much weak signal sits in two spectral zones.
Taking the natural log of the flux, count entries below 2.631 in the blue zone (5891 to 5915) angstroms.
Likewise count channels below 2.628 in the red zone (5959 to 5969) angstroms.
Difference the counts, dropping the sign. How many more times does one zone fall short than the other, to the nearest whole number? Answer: 12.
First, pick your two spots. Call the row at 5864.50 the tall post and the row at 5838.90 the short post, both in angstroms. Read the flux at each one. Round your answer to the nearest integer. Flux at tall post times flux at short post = 189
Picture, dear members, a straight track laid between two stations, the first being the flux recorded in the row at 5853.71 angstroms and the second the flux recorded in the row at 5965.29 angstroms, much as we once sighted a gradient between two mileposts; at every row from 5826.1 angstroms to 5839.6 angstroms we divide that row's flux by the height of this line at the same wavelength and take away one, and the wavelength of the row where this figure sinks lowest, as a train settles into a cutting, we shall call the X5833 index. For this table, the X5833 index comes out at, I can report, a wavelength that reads 5830.84 angstroms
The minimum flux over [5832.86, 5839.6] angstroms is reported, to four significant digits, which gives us 13.09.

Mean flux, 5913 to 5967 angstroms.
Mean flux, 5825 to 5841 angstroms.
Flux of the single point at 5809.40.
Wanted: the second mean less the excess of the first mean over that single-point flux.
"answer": 13.8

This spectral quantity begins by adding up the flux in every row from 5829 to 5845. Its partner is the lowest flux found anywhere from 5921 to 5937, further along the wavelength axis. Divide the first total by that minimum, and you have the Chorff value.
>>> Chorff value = 12.6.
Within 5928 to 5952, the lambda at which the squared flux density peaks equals 5951.57 angstroms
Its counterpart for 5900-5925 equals 5913.32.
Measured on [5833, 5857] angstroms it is 5845.63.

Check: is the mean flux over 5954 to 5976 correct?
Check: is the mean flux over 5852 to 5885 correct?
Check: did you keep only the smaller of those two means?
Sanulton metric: 14.0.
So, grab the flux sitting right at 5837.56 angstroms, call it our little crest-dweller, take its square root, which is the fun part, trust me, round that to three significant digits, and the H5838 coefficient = 3.62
